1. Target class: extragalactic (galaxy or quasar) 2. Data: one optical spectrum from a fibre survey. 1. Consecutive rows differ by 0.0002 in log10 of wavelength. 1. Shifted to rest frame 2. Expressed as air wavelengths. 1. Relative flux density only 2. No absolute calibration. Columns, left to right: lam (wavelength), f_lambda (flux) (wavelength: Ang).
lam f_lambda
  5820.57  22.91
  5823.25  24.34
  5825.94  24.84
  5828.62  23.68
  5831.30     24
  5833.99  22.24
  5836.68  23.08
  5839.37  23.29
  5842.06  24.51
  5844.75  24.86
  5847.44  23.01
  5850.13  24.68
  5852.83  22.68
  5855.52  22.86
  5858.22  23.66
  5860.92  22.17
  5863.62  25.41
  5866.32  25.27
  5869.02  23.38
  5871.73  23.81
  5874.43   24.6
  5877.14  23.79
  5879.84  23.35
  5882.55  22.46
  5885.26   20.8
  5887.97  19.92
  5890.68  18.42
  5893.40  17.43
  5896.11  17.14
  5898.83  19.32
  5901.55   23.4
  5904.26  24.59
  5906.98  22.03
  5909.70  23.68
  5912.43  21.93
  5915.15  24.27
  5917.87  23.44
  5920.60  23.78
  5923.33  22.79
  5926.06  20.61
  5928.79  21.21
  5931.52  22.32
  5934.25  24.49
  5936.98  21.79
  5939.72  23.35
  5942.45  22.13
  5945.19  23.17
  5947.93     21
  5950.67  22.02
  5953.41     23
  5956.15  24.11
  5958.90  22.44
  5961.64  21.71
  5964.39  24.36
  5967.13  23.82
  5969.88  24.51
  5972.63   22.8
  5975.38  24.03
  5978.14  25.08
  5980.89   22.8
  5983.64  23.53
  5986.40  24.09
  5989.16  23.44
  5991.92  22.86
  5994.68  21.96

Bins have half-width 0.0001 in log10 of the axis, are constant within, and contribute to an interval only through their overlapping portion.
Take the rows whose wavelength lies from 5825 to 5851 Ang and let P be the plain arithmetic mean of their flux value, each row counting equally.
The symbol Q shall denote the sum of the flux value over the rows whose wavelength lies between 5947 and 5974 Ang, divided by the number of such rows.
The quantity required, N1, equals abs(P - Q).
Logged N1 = 0.8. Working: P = 23.8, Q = 23.0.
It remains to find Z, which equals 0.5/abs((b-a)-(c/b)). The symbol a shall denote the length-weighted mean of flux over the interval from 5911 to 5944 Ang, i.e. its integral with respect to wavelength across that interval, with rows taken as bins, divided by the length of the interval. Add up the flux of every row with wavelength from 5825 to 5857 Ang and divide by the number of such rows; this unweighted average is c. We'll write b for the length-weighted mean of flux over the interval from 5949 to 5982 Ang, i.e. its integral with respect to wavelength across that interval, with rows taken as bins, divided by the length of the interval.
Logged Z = 1.59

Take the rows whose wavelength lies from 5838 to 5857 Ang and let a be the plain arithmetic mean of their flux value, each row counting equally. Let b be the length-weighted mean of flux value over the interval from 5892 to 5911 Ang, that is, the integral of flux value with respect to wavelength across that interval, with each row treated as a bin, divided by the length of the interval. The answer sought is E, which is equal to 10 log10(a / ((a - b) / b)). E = 23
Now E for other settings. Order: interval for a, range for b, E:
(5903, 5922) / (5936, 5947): 28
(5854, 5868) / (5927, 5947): 26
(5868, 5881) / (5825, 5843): 35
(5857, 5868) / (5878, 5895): 21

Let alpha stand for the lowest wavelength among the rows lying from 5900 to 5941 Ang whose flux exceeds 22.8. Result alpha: 5901.55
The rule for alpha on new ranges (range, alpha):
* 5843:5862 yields 5844.75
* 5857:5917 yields 5858.22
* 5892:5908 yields 5901.55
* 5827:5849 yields 5828.62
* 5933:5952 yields 5934.25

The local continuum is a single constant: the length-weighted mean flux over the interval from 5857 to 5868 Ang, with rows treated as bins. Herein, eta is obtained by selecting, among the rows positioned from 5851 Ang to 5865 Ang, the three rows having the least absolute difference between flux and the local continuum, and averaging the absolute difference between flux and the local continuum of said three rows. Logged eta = 1.00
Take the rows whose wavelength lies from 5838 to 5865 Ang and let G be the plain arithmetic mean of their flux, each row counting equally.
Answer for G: 23.7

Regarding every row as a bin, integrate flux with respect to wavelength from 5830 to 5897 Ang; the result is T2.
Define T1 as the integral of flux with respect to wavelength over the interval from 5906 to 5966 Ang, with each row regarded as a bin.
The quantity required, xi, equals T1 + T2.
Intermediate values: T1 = 1363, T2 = 1521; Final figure 2884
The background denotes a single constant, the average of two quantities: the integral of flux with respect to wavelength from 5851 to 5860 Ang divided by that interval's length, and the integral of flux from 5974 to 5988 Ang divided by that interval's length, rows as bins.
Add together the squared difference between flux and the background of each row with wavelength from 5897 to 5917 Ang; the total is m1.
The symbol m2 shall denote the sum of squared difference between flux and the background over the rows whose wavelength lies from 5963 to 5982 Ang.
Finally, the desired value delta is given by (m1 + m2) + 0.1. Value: 30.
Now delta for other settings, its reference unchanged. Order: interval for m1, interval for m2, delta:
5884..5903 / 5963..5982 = 146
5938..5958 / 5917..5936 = 28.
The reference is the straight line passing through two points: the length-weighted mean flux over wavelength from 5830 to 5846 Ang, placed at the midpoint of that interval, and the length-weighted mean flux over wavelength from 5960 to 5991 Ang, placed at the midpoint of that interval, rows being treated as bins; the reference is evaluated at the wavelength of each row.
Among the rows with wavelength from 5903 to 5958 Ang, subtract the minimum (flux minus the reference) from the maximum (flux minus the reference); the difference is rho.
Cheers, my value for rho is 4.0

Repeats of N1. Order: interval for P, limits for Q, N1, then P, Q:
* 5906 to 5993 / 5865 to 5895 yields 0.9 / 23.0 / 22.1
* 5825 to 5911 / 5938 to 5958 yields 0.1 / 22.8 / 22.7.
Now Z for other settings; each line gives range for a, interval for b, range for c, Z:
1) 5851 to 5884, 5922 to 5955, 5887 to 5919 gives 0.22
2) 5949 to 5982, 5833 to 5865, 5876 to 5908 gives 0.70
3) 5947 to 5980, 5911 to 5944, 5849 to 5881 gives 0.31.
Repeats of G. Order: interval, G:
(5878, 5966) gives 22.1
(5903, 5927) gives 23.0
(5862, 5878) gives 24.4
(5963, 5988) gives 23.9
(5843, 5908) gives 22.5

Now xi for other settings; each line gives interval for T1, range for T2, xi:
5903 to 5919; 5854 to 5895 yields 1294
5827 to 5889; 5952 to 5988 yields 2299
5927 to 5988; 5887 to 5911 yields 1903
